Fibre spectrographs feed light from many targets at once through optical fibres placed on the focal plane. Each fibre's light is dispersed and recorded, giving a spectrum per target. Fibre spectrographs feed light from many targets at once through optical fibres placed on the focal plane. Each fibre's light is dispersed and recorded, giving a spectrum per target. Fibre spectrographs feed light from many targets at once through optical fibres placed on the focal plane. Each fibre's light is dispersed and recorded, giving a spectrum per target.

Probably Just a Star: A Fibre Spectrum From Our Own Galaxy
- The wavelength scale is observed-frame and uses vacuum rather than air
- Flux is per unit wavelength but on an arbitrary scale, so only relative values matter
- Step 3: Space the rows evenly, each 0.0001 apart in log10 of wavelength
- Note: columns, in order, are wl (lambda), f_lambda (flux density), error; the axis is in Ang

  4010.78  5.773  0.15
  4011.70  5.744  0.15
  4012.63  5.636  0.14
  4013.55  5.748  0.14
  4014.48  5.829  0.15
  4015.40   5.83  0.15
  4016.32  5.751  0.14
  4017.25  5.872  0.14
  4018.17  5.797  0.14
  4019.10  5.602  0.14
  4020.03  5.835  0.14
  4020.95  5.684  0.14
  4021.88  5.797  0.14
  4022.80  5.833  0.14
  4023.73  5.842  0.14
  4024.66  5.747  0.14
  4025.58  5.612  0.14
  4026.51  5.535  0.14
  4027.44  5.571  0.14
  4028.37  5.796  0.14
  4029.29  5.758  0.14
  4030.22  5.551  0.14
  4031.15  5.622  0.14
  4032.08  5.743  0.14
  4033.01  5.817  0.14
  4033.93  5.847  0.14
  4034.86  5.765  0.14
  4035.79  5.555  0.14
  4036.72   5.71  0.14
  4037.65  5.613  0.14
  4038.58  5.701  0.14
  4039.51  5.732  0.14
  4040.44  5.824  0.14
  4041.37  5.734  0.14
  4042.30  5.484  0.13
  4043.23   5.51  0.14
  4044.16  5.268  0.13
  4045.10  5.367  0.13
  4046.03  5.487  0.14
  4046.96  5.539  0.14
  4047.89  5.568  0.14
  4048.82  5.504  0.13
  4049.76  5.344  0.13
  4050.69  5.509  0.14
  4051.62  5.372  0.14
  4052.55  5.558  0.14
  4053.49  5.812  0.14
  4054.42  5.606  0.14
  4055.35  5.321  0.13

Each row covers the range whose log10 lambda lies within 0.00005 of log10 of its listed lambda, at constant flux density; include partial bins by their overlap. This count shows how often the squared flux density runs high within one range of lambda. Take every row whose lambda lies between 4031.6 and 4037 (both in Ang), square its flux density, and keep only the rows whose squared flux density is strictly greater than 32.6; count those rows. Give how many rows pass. 5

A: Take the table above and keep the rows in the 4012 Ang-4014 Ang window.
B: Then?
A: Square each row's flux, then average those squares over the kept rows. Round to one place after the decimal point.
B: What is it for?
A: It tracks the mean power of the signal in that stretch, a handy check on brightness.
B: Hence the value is 32.4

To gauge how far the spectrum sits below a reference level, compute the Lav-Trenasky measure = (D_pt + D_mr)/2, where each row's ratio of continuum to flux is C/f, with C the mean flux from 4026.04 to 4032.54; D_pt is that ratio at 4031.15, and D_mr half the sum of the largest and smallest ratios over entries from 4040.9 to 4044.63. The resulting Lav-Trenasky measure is 1.02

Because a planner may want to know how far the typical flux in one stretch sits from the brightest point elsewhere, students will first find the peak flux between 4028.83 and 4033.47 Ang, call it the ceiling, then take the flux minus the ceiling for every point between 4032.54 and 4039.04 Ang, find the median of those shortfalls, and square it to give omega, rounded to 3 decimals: 0.011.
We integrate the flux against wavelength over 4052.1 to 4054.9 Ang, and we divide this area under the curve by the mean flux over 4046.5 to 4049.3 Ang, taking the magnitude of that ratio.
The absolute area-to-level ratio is 2.86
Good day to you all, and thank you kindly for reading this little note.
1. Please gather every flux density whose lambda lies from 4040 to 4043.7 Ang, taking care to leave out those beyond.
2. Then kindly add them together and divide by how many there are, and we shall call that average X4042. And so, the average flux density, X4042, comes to 5.64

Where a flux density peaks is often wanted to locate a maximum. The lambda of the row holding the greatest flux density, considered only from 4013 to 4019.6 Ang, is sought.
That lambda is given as 4017.25 Ang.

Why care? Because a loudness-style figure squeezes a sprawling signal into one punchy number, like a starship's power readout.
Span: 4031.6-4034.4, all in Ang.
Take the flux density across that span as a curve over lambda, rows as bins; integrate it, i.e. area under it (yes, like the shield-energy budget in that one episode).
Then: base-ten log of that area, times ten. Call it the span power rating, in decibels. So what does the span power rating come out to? 12.1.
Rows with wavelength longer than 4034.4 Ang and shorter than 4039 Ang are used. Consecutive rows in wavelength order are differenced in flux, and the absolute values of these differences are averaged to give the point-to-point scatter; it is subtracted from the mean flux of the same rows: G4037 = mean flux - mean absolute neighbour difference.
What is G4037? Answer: 5.53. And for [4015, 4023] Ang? 5.65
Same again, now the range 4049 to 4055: 5.34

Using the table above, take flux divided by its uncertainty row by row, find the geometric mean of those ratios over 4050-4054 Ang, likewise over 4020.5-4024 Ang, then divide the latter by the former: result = 1.04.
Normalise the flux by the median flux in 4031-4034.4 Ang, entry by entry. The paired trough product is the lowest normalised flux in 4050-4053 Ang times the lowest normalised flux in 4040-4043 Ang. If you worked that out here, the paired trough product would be 0.88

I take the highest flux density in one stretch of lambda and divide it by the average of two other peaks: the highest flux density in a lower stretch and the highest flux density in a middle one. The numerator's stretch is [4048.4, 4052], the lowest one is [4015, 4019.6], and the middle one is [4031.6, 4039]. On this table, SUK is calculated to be 0.94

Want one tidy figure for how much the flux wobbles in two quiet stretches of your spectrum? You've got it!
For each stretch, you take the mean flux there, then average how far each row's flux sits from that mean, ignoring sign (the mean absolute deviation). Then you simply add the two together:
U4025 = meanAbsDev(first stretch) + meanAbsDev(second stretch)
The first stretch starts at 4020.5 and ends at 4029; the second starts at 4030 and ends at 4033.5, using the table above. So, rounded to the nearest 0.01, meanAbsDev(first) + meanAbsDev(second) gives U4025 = 0.20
